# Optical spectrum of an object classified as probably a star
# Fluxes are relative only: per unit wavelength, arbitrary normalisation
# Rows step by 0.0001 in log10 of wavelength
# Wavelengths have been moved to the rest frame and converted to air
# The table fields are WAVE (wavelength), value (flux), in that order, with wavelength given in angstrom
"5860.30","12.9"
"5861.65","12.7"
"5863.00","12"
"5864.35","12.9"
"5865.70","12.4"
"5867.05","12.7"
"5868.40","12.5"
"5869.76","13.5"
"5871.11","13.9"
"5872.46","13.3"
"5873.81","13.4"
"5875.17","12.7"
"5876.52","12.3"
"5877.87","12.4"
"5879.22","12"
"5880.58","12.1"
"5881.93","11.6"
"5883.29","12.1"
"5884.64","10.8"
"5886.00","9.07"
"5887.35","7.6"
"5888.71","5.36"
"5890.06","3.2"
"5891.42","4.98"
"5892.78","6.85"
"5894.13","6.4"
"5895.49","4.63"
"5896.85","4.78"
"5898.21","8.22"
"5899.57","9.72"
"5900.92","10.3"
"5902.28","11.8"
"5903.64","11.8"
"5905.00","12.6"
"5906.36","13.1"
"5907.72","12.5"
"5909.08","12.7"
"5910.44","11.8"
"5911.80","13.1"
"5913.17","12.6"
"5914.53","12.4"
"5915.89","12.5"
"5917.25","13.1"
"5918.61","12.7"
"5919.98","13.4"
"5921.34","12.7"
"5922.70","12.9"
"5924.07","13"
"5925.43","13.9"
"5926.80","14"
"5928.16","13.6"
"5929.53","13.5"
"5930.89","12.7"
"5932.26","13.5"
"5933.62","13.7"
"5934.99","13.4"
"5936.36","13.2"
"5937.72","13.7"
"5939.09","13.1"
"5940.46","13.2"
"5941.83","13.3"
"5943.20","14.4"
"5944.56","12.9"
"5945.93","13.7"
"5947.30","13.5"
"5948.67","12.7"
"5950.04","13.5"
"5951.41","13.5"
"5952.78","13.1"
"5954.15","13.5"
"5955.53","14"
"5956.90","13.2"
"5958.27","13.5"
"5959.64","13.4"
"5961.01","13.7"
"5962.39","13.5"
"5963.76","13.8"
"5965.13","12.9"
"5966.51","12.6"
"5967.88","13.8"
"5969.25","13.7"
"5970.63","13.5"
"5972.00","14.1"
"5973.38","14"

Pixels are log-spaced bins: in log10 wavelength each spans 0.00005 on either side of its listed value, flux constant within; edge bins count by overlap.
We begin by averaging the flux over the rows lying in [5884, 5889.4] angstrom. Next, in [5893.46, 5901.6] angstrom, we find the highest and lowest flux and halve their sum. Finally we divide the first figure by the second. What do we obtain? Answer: 1.10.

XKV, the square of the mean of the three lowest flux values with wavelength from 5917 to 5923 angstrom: 163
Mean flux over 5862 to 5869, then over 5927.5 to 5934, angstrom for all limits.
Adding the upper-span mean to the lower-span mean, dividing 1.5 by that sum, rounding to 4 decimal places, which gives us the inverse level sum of 0.0579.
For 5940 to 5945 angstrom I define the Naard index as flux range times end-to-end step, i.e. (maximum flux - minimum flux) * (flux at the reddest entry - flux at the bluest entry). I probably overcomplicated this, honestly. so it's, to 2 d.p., -0.45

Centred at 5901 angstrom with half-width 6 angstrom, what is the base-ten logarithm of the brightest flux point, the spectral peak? 1.12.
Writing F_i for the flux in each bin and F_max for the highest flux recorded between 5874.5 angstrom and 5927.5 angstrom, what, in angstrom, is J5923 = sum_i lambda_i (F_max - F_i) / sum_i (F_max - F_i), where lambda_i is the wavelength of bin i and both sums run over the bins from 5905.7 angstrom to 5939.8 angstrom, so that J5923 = 5919.3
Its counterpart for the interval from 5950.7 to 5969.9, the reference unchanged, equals 5960.5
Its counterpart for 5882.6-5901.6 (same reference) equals 5892.5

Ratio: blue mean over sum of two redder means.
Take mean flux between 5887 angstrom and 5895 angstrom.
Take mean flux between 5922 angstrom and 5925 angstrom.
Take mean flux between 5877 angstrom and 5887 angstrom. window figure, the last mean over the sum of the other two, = 0.61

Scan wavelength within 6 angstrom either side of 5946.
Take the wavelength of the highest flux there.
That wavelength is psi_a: 5943.20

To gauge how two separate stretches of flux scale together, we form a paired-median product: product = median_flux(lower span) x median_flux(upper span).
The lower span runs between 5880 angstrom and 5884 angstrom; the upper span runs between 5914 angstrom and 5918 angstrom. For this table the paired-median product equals 151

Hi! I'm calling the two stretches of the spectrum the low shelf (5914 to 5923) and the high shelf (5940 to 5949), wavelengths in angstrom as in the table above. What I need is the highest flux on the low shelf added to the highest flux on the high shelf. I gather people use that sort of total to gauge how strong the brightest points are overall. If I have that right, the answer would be 27.8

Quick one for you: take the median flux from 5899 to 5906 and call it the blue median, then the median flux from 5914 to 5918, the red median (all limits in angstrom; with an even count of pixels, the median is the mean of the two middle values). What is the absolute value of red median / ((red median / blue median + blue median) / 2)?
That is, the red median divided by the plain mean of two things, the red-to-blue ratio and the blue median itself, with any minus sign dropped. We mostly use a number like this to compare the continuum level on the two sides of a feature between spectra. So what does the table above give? 1.94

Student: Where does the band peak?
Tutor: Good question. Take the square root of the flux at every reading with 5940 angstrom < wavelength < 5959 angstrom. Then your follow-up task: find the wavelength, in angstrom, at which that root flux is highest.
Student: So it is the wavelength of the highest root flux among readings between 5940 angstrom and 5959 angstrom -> 5943.20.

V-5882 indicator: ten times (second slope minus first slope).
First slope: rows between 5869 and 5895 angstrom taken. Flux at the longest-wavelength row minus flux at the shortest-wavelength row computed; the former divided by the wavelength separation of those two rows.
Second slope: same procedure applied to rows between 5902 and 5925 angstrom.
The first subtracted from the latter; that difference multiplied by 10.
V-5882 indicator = 3.5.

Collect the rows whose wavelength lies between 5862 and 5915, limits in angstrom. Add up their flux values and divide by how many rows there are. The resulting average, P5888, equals 10.7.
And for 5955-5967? 13.4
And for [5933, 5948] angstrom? 13.5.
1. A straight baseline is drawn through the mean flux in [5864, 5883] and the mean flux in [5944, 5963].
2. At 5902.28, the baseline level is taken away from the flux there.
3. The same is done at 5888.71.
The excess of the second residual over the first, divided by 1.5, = -4.2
